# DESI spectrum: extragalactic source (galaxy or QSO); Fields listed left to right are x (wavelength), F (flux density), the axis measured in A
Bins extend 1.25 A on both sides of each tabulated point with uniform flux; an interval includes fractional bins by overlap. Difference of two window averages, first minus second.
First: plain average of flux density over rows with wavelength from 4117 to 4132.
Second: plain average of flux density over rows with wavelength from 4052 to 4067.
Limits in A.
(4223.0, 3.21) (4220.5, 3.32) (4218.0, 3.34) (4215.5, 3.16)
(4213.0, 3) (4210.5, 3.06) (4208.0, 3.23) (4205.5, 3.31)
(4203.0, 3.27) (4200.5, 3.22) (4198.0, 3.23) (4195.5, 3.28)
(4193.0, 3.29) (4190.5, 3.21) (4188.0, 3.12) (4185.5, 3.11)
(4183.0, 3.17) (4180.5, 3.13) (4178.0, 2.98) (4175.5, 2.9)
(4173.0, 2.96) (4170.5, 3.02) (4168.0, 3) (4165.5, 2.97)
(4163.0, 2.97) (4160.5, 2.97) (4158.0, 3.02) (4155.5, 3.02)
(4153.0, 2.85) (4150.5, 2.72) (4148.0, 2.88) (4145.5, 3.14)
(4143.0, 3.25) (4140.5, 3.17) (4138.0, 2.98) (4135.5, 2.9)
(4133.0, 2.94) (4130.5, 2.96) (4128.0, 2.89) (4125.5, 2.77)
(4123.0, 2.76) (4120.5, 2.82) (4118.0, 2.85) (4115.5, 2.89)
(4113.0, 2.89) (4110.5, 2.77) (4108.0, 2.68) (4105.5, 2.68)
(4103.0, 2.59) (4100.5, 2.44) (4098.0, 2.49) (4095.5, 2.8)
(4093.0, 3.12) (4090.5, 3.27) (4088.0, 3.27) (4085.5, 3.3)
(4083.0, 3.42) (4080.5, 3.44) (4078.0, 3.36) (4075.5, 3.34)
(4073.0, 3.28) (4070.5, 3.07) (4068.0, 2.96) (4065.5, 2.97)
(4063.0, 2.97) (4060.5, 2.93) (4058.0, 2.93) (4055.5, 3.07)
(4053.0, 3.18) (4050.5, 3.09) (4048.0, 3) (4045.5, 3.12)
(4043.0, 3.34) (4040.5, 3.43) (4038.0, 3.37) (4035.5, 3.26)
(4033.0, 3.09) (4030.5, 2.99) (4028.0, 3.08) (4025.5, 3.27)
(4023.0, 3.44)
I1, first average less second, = -0.2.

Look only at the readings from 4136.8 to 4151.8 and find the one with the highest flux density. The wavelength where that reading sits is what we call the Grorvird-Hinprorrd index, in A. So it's 4143.0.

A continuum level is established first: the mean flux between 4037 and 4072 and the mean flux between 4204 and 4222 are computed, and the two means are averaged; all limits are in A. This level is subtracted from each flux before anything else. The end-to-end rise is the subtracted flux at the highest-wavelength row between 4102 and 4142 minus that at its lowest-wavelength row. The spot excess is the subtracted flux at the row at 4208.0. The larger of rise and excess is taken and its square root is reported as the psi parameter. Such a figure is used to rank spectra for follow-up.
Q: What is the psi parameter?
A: 0.76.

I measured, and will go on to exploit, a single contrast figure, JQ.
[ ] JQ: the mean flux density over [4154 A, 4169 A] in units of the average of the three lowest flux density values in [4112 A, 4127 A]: 1.07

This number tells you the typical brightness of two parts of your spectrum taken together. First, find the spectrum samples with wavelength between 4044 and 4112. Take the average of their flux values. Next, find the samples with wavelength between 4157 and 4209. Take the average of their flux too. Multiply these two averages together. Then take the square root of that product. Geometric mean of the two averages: 3.07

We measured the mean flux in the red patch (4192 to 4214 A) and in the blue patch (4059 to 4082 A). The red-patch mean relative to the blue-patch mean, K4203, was 1.02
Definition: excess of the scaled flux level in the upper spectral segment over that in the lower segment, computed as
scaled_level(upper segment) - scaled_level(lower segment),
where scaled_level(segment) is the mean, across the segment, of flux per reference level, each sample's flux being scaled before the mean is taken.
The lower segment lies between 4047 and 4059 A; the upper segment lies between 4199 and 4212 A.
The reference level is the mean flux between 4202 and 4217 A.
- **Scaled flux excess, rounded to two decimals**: 0.05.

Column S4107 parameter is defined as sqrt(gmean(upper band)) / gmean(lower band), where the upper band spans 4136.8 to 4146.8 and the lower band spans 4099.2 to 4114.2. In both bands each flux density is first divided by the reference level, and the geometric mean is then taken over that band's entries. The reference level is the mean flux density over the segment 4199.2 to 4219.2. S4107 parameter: 1.19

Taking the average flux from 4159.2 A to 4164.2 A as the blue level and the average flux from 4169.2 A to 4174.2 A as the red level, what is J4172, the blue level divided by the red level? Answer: 0.99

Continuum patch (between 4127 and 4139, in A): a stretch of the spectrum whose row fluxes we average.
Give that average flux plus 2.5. 5.43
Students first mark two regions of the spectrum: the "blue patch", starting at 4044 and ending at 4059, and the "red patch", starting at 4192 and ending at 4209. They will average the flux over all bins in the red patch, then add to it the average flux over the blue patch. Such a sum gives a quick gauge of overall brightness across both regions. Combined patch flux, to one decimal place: 6.3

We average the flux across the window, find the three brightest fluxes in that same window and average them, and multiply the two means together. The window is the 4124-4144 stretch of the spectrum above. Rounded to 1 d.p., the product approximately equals 9.3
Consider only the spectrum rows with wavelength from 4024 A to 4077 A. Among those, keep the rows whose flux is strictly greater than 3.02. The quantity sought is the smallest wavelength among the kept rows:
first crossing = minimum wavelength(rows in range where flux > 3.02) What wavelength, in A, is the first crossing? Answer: 4025.5 A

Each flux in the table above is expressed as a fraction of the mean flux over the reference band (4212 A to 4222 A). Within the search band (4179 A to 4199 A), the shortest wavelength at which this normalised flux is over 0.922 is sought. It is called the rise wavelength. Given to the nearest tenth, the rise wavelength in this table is 4180.5 A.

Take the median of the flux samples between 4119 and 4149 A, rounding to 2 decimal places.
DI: 2.92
